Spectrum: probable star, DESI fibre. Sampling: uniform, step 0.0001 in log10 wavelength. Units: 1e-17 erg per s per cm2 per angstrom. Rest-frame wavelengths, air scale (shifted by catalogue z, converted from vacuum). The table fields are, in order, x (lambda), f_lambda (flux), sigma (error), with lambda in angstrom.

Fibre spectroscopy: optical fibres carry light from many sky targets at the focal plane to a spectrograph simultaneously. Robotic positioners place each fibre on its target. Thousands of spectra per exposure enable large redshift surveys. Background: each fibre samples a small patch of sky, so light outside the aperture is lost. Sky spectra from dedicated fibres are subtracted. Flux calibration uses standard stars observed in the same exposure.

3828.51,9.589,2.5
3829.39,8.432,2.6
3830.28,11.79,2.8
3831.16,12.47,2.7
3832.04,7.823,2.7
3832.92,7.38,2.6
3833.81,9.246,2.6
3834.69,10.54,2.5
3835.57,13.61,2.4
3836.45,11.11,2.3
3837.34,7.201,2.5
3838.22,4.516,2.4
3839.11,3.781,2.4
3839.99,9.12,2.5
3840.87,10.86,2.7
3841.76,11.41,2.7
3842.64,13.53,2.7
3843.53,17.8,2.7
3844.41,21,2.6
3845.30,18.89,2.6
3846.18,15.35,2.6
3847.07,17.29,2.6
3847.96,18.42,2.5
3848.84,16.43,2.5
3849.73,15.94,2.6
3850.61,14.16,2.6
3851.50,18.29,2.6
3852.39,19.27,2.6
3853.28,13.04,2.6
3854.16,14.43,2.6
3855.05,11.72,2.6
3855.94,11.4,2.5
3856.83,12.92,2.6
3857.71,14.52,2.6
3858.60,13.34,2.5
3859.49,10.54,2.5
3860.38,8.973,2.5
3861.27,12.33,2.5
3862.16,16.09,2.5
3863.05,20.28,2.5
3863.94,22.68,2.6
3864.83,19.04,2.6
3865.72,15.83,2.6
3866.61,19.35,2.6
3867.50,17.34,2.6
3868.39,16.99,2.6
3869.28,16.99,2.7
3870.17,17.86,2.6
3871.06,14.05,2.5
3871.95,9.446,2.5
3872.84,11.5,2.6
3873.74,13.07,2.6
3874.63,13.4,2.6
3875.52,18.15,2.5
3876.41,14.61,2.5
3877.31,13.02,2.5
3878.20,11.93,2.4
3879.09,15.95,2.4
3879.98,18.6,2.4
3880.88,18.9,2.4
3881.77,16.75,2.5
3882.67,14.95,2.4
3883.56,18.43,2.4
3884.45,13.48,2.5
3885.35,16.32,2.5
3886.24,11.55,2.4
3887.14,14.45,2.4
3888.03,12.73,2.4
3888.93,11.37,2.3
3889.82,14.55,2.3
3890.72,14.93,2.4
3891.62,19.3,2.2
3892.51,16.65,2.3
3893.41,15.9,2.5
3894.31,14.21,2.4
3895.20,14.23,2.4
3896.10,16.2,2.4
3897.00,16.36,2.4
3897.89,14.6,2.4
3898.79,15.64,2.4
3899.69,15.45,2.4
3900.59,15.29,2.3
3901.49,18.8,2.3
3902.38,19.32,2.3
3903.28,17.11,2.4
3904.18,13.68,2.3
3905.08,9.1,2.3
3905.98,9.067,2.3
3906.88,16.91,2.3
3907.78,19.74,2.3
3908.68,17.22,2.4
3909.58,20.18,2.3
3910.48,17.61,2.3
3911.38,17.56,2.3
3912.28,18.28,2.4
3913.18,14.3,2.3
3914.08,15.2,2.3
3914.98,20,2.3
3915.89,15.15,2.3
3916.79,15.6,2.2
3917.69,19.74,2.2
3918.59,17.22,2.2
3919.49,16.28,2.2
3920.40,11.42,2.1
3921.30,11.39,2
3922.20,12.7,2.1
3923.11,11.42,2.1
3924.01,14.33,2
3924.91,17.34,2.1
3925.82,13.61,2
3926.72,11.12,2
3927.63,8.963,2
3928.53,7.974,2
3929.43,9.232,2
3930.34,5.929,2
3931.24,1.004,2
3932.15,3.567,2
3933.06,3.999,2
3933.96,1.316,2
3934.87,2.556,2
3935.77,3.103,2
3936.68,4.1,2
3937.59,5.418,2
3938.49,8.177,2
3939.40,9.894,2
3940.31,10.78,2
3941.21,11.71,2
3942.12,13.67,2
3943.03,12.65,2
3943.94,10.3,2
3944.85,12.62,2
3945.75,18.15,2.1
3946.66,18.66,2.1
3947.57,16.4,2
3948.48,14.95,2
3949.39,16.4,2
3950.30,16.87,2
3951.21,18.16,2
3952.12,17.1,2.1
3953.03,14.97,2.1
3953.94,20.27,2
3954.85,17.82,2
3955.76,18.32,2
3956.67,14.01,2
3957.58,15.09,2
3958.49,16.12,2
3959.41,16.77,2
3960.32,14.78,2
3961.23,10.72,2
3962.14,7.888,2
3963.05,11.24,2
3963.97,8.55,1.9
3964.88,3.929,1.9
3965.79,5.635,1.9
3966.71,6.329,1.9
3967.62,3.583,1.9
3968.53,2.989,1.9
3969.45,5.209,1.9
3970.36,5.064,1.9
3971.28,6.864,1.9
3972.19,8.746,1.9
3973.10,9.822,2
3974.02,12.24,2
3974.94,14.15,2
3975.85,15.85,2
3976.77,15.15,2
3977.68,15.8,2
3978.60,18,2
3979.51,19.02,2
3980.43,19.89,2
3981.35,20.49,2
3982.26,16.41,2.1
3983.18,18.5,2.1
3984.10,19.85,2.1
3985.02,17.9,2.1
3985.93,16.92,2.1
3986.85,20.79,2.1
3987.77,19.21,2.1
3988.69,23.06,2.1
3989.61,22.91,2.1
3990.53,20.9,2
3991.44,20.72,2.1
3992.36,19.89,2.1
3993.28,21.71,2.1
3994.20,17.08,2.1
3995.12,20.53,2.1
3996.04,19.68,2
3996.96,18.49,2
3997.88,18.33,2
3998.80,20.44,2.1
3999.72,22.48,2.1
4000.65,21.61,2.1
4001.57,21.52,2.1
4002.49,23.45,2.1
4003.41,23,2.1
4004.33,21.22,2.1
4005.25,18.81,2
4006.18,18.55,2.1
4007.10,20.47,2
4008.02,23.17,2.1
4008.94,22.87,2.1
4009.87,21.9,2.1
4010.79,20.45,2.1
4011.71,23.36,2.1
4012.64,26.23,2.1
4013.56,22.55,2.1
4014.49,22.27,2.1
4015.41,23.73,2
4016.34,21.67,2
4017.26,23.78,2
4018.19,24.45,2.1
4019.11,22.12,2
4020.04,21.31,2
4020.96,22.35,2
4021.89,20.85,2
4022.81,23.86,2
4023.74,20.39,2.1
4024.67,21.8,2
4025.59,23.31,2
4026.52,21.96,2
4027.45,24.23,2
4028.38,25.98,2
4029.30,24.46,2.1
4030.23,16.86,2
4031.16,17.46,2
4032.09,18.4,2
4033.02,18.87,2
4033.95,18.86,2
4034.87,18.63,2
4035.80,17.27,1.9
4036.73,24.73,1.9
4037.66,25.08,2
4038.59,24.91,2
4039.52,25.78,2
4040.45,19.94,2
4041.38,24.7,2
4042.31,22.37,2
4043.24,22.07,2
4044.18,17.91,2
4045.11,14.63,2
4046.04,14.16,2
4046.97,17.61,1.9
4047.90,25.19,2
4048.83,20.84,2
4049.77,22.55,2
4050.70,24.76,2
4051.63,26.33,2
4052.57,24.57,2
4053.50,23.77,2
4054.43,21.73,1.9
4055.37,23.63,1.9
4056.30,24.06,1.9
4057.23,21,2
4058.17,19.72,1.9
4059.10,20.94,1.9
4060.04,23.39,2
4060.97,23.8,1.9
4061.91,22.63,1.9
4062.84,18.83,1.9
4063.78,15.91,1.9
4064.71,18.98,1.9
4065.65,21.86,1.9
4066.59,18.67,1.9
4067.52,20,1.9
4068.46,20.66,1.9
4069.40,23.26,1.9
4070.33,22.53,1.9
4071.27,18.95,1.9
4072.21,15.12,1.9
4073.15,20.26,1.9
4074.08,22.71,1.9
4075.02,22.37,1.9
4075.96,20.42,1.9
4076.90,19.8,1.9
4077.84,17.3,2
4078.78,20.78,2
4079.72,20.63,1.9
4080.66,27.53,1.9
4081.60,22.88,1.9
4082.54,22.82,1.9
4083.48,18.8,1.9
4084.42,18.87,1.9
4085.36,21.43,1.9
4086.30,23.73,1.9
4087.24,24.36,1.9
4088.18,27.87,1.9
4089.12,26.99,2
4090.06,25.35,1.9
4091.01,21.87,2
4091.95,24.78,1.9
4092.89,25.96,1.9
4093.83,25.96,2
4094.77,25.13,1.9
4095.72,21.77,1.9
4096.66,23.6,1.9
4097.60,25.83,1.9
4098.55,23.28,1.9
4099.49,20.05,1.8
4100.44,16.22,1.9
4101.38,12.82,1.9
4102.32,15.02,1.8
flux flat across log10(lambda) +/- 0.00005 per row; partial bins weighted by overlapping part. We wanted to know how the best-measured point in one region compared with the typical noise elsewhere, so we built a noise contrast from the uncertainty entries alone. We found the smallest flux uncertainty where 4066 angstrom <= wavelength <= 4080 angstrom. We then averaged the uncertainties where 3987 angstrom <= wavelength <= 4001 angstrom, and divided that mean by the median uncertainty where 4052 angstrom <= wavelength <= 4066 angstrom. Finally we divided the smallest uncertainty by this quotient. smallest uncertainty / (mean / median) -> 1.74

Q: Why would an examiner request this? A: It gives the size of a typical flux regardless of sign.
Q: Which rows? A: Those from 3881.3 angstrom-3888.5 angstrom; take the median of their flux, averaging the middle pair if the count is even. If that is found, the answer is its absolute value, 14.7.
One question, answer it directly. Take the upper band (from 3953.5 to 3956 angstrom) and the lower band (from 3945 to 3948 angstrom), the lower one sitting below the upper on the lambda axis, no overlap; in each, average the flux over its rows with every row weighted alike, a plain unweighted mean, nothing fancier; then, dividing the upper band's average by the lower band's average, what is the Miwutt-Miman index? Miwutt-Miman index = 1.1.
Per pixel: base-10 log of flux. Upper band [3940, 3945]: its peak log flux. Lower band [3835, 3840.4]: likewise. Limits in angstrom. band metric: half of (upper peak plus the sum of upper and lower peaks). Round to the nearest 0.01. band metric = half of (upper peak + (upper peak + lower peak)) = 1.70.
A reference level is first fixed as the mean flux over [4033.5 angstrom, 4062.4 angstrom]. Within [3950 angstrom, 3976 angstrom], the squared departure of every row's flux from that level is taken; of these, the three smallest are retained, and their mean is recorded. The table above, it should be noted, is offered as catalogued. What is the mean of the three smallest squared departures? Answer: 9.6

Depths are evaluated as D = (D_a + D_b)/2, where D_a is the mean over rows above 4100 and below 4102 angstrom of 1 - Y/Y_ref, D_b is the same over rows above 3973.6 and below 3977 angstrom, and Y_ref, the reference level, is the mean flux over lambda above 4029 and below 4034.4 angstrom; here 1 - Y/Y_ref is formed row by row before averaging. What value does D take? 0.2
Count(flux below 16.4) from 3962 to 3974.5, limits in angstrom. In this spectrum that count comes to 14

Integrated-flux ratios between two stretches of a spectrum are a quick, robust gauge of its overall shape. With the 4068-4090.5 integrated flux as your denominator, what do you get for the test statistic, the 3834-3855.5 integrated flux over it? 0.59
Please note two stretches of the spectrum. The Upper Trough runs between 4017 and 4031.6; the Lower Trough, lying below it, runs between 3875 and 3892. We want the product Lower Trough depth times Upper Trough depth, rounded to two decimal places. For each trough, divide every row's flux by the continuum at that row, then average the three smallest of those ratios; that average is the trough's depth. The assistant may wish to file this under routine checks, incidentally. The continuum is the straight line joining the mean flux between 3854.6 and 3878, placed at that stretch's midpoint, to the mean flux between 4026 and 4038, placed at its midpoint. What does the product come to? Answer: 0.66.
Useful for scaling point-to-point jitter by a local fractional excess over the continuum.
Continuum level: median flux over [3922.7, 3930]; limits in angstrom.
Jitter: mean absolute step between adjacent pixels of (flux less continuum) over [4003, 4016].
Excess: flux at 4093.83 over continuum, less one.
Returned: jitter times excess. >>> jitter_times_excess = 2.3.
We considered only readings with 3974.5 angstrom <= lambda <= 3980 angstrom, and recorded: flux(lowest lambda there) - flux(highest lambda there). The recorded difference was -5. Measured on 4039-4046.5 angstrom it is 12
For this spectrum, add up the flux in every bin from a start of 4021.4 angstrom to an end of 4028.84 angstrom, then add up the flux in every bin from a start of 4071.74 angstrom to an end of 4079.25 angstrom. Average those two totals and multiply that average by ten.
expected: 1706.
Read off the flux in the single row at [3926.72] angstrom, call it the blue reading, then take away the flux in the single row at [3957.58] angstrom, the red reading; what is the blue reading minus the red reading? -4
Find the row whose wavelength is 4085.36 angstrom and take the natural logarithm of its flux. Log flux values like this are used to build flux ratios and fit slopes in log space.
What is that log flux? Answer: 3.06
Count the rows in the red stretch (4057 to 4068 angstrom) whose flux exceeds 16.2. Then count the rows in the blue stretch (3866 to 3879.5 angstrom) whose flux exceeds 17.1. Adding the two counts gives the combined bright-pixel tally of 15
